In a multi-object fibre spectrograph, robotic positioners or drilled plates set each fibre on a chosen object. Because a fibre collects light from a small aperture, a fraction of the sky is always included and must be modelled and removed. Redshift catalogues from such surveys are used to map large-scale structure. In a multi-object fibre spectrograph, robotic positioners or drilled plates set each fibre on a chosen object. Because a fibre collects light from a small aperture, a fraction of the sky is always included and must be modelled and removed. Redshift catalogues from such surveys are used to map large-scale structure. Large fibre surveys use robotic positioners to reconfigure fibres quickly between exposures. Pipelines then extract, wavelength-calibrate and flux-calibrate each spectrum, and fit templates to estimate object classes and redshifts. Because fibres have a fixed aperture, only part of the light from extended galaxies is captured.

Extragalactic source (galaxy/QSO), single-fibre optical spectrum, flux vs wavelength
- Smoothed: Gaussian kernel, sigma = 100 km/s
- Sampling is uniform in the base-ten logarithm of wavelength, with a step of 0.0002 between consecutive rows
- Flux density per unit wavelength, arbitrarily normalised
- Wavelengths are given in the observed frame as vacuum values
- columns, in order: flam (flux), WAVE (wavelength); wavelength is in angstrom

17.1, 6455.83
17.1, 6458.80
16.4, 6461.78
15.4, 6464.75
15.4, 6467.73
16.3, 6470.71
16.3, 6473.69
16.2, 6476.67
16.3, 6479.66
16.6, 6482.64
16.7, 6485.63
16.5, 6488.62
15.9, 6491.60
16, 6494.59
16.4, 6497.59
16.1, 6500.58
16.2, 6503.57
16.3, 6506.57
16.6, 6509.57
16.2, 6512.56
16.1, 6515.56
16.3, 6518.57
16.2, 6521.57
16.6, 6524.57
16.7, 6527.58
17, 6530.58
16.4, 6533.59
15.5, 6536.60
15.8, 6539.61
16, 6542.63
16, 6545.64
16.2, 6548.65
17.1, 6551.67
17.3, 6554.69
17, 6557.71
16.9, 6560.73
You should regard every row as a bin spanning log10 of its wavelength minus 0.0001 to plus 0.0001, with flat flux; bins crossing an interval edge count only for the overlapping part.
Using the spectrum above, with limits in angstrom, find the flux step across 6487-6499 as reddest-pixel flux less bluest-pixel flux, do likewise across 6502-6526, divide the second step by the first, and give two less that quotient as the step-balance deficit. 6.0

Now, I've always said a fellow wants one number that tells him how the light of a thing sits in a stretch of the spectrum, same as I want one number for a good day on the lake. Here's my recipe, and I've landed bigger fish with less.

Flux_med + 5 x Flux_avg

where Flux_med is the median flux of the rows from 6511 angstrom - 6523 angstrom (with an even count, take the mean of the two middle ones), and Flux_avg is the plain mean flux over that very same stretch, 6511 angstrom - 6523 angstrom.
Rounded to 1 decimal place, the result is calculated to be 97.2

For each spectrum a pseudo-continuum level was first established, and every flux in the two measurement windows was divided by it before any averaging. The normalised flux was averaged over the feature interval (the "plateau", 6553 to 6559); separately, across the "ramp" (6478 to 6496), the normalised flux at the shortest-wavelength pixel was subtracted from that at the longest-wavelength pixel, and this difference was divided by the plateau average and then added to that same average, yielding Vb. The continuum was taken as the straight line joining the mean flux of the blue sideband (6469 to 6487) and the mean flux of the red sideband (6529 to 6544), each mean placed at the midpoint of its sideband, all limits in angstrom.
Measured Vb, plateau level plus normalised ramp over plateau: 1.05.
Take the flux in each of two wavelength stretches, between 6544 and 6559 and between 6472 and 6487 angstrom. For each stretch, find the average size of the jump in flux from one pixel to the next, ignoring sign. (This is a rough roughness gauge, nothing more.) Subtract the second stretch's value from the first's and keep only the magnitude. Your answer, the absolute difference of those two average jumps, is 0.25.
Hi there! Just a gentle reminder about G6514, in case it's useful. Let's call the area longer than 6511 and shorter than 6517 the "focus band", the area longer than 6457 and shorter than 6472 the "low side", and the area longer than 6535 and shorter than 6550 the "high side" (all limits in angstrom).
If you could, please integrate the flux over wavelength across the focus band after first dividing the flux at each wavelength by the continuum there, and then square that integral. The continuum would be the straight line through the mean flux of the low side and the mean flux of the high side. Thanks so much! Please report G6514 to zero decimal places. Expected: 37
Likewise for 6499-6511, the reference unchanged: 149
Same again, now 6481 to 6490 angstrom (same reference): 86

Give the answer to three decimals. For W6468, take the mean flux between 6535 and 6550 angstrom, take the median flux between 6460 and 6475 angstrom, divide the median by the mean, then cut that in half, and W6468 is 0.513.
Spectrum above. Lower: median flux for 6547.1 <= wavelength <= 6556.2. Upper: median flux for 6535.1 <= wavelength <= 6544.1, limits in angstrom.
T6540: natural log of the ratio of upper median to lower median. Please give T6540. -0.079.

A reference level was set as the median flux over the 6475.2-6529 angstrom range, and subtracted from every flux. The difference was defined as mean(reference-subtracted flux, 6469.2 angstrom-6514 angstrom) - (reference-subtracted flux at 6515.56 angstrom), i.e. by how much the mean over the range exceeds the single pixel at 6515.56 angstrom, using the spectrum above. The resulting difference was 0.2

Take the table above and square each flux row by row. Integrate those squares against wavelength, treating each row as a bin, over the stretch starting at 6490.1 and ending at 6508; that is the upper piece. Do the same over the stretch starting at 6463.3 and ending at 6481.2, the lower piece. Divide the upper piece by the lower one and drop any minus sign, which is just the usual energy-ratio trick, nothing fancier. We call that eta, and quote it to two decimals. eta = 1.02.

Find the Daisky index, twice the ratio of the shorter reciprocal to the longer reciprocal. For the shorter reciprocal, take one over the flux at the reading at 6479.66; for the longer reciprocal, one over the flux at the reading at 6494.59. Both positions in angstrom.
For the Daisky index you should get 1.963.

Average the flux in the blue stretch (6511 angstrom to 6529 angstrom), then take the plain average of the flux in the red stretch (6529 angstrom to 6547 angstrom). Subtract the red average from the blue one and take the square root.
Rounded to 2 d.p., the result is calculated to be 0.48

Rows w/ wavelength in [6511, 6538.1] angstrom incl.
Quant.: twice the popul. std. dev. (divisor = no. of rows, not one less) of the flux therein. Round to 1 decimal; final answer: 0.8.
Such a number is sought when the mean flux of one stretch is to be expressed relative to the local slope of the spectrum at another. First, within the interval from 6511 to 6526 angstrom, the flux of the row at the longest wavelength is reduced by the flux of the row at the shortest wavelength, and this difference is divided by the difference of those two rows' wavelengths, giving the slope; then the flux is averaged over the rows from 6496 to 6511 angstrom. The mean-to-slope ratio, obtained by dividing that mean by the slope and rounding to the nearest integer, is 490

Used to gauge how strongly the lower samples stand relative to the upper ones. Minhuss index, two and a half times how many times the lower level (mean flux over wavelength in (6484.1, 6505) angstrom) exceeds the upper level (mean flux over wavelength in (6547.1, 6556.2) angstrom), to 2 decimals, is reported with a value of 2.41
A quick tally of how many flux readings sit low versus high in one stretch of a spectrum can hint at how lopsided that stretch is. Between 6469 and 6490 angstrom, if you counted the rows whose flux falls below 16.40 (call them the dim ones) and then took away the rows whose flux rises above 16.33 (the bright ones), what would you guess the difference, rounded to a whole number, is 1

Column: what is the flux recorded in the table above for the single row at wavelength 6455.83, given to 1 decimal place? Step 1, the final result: 17.1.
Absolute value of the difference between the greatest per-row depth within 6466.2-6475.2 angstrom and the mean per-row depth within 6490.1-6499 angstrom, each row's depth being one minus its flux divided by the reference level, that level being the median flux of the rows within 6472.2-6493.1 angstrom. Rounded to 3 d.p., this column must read 0.043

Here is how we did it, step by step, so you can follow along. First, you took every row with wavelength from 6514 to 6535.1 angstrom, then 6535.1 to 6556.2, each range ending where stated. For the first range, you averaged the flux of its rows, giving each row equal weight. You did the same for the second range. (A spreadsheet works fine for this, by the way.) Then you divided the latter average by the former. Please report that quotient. 0.99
